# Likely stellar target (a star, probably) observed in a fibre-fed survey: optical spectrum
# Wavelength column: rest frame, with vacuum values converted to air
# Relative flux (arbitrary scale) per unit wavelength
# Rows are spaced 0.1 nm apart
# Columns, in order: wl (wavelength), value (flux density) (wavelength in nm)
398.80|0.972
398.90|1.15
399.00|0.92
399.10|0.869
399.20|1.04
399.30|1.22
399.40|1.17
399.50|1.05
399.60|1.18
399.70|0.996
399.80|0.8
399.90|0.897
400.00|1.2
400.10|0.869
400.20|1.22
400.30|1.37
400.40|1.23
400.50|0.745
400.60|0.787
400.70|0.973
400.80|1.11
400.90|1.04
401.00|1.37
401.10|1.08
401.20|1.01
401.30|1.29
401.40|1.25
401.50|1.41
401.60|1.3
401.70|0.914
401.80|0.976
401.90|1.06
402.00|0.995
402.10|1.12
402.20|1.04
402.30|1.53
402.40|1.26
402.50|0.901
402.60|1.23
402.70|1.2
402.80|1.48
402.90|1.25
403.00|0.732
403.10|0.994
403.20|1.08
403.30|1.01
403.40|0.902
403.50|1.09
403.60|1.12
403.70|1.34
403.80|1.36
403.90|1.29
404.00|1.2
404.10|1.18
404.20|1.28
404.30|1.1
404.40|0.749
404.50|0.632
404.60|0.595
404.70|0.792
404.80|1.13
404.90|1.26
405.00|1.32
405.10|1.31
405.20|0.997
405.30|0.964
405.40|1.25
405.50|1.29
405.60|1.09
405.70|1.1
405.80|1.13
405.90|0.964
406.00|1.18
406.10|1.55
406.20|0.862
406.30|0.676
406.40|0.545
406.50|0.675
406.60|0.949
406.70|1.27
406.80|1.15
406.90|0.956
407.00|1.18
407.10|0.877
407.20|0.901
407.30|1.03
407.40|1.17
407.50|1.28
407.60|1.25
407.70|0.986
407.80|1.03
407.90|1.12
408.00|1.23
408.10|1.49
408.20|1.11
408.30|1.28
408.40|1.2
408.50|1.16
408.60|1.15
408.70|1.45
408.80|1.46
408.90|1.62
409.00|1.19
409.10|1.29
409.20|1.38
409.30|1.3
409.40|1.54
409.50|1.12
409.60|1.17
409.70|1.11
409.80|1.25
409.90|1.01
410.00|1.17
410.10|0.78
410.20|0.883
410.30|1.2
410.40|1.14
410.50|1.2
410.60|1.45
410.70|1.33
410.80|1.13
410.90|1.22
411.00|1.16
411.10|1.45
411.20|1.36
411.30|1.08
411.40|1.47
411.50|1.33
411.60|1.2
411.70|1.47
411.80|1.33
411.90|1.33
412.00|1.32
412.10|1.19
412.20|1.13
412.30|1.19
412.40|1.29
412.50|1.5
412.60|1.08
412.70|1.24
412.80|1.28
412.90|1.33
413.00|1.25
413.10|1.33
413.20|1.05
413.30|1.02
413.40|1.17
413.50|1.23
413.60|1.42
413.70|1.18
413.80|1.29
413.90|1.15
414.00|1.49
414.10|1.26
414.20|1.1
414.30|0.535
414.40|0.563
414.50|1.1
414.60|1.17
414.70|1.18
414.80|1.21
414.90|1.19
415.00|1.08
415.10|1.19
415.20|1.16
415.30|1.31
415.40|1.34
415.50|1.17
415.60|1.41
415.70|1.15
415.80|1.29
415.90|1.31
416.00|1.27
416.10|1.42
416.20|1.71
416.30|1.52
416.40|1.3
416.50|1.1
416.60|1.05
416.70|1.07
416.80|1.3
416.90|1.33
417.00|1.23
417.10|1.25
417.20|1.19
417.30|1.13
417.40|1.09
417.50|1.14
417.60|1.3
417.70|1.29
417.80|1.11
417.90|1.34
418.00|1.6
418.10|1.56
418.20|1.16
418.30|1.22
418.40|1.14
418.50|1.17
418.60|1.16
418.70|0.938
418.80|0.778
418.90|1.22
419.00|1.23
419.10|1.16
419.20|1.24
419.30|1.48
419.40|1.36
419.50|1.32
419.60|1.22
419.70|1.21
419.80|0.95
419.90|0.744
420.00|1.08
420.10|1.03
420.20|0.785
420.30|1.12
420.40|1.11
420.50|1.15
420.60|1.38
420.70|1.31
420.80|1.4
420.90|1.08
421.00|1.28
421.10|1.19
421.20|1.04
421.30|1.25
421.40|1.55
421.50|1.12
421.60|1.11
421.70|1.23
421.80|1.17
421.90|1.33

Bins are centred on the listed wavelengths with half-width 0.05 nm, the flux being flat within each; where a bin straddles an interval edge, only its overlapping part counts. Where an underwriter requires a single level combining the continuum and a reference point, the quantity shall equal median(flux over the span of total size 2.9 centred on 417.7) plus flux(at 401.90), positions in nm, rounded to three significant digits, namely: 2.25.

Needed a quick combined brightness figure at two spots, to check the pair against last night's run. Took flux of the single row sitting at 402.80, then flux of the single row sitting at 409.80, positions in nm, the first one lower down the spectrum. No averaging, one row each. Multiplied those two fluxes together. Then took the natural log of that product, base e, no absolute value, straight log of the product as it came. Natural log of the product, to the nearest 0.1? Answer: 0.6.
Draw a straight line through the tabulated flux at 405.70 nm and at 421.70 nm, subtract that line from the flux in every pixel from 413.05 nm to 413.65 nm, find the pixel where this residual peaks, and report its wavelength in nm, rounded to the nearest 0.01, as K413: 413.60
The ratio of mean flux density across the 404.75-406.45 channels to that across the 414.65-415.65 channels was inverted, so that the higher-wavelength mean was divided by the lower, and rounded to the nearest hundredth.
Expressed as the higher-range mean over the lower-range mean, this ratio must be 1.12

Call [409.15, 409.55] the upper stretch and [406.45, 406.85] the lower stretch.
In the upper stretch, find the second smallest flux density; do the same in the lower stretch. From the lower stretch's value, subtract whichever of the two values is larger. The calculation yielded -0.35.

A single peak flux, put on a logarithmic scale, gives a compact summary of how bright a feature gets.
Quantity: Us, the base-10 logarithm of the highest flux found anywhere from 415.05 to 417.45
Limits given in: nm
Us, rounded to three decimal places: 0.233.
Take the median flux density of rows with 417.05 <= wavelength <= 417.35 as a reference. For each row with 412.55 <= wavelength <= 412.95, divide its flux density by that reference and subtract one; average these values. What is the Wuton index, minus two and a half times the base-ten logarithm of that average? 3.6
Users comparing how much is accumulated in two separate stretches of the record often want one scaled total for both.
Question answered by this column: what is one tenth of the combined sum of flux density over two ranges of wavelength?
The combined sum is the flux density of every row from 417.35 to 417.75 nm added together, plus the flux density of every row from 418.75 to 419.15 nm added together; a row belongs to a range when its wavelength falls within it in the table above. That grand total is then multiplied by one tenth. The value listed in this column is 0.92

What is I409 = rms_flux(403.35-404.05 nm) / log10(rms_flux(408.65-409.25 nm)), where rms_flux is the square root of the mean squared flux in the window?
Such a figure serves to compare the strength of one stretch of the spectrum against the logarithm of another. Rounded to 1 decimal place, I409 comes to 8.1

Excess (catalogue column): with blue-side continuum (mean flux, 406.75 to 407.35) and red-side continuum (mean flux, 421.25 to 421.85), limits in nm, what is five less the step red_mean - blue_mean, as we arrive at 4.78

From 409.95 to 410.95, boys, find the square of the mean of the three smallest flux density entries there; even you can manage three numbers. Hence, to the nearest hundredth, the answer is 0.87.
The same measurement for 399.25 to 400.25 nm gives 0.73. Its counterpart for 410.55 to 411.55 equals 1.26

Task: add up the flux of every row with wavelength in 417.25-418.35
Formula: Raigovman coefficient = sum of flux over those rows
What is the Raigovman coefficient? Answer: 13.9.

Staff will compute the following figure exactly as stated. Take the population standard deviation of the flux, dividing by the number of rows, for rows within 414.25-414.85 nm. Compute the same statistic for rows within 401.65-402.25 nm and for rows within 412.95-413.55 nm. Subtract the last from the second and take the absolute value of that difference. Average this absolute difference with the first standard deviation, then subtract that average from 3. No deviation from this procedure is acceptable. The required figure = 2.83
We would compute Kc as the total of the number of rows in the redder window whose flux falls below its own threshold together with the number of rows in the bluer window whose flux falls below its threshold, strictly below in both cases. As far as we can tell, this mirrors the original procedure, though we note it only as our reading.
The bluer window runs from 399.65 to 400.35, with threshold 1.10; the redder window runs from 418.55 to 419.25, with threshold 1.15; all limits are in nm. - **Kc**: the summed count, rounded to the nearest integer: 6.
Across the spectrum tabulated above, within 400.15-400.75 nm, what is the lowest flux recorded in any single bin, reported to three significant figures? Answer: 0.745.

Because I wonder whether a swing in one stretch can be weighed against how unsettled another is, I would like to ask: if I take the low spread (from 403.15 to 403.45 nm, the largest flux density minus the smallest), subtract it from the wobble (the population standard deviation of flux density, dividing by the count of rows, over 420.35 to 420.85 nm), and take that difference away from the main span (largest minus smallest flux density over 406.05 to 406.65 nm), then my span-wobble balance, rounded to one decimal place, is 1.1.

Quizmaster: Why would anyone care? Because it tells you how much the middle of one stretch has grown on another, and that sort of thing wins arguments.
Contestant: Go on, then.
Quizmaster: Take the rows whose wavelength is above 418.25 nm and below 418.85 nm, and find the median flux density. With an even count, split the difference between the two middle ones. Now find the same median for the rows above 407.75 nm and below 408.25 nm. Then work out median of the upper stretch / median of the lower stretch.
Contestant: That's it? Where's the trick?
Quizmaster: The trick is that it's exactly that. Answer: 1.03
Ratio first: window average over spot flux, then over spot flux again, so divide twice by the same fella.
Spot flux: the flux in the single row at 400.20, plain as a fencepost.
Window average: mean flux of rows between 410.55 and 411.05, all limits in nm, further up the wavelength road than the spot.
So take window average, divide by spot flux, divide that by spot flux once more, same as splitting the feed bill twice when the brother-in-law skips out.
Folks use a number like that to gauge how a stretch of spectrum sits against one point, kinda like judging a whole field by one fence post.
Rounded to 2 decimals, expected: 0.85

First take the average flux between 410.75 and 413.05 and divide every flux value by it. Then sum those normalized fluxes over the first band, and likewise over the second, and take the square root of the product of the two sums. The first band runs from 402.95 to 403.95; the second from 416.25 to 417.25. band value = 9.1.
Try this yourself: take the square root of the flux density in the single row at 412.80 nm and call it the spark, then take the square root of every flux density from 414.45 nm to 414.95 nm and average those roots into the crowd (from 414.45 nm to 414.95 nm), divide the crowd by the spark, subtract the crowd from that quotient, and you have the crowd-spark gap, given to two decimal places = -0.13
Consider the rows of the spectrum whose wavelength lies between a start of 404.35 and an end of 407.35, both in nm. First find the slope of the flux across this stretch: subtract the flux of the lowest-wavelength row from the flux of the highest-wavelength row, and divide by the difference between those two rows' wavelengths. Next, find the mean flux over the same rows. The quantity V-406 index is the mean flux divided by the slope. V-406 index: 10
